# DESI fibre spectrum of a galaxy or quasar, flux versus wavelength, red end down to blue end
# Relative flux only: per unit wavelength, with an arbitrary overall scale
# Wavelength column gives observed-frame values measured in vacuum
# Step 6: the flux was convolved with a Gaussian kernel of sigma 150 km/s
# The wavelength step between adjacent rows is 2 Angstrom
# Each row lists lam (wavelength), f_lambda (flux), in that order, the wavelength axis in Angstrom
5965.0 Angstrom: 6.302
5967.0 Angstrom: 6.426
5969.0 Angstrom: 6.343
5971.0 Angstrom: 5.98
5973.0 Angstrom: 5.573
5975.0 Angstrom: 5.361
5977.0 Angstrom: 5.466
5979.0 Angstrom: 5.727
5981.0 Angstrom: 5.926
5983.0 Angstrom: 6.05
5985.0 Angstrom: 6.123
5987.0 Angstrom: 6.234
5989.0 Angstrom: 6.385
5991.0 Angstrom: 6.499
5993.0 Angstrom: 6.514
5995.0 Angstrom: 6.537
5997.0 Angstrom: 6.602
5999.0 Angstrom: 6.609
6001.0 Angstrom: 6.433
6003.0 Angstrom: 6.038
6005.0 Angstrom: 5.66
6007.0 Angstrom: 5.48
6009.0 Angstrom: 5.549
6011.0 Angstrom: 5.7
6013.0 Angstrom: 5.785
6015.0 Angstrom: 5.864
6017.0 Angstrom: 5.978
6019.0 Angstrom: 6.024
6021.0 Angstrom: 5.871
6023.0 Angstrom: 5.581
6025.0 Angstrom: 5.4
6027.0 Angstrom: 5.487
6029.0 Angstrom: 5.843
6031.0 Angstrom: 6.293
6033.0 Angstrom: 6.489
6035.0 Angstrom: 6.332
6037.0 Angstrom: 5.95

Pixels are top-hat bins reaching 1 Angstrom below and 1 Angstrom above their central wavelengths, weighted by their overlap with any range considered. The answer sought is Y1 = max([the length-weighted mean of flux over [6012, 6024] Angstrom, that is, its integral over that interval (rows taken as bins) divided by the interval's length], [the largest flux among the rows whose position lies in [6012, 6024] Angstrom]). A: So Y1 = 6.0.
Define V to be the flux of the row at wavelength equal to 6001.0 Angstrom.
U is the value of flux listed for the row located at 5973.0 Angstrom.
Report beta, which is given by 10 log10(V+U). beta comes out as 10.8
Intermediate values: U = 5.573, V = 6.433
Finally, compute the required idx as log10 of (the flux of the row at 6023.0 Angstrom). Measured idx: 0.747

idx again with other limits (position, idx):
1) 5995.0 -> 0.815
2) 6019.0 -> 0.780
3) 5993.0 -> 0.814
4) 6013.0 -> 0.762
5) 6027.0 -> 0.739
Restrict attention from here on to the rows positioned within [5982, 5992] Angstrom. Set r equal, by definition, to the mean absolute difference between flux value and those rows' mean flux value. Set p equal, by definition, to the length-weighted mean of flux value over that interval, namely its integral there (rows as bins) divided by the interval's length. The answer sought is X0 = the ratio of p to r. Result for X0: 43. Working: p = 6.26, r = 0.15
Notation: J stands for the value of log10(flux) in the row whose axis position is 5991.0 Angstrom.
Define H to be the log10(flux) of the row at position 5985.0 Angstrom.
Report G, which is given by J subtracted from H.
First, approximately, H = 0.787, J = 0.81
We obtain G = -0.03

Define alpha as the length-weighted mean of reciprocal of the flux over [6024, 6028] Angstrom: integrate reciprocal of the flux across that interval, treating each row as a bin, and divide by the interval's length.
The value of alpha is 0.184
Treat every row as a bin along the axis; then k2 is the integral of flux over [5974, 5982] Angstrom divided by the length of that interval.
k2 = 5.62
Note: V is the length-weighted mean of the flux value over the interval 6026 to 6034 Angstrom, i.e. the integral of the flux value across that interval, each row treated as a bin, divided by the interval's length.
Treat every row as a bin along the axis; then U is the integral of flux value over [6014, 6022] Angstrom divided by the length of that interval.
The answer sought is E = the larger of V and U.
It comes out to 6.03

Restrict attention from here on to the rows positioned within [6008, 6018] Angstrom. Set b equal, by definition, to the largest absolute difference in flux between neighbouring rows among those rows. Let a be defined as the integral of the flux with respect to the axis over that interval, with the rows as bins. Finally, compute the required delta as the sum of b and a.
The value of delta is 58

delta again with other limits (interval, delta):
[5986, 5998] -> 78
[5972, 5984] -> 68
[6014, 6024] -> 59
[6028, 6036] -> 50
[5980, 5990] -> 62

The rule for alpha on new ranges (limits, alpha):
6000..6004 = 0.161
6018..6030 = 0.176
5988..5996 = 0.154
